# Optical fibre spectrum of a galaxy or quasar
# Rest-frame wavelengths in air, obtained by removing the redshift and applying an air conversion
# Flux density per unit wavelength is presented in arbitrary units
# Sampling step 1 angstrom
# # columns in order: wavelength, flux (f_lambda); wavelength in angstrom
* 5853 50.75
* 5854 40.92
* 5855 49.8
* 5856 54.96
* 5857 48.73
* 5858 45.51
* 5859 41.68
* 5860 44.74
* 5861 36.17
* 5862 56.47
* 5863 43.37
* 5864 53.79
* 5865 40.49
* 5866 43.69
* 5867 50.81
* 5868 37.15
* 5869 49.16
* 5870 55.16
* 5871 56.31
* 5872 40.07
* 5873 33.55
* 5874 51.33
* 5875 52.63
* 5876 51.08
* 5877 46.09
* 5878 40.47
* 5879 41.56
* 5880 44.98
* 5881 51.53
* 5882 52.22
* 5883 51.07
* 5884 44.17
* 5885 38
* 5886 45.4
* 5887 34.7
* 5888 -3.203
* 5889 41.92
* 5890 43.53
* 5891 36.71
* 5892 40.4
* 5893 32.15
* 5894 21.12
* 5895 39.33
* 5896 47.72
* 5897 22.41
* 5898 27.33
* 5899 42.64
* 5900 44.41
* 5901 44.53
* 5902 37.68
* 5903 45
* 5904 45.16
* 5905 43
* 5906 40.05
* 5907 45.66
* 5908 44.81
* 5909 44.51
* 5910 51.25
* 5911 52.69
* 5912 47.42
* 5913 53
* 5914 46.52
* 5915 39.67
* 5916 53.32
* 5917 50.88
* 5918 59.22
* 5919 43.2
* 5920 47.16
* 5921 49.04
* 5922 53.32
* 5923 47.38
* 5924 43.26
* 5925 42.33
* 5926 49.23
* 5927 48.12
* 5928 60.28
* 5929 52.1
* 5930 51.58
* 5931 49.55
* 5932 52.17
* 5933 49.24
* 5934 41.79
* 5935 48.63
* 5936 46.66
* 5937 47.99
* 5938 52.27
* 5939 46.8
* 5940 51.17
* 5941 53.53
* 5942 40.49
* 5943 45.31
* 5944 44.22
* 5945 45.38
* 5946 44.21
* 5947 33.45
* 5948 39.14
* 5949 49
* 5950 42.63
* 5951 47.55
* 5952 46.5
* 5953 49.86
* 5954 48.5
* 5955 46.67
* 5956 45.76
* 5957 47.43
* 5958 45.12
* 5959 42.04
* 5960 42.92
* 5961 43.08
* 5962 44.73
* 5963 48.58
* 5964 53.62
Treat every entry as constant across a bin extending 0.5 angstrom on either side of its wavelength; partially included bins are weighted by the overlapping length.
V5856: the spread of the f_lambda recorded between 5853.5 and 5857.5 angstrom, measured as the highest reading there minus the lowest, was 14.0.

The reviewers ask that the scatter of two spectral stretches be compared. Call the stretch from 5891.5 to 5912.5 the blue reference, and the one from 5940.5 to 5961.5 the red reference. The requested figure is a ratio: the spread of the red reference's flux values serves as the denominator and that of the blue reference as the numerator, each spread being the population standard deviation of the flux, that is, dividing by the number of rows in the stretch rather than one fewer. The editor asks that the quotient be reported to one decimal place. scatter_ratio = 2.0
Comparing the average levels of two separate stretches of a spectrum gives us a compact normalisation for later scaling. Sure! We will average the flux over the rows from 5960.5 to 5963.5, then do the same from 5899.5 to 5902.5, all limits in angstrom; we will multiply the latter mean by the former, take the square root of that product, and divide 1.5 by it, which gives 0.034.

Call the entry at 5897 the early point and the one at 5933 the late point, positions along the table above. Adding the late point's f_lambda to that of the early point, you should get 72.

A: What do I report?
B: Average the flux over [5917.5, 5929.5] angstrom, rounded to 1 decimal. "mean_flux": 49.6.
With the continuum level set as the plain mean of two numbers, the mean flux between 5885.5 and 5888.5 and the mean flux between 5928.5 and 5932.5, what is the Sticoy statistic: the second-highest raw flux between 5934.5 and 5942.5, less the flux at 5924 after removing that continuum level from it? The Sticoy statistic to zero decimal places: 48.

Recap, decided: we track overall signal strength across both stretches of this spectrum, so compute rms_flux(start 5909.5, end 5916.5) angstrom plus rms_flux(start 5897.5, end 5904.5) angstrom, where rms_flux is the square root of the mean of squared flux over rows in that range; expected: 91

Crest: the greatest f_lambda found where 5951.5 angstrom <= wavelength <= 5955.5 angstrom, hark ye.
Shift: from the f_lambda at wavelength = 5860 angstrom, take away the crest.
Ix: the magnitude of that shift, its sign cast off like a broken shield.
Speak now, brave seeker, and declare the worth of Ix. 5.1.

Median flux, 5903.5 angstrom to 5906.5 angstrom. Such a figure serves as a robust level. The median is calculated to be 43.0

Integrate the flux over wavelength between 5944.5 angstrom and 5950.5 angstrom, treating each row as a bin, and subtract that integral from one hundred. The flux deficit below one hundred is -154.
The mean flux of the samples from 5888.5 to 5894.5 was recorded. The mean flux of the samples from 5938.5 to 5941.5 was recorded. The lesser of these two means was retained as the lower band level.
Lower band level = 36.0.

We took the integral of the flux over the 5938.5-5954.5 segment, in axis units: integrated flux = 728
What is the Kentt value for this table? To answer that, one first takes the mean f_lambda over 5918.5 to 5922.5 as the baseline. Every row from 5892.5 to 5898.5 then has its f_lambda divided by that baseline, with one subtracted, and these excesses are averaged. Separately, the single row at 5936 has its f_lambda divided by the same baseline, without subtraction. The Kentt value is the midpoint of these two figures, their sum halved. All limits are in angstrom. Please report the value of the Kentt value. 0.31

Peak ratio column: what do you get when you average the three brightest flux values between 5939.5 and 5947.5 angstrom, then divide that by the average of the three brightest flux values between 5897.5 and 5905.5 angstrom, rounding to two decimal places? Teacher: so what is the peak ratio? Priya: 1.11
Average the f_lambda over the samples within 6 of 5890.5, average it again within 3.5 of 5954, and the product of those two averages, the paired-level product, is 1653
